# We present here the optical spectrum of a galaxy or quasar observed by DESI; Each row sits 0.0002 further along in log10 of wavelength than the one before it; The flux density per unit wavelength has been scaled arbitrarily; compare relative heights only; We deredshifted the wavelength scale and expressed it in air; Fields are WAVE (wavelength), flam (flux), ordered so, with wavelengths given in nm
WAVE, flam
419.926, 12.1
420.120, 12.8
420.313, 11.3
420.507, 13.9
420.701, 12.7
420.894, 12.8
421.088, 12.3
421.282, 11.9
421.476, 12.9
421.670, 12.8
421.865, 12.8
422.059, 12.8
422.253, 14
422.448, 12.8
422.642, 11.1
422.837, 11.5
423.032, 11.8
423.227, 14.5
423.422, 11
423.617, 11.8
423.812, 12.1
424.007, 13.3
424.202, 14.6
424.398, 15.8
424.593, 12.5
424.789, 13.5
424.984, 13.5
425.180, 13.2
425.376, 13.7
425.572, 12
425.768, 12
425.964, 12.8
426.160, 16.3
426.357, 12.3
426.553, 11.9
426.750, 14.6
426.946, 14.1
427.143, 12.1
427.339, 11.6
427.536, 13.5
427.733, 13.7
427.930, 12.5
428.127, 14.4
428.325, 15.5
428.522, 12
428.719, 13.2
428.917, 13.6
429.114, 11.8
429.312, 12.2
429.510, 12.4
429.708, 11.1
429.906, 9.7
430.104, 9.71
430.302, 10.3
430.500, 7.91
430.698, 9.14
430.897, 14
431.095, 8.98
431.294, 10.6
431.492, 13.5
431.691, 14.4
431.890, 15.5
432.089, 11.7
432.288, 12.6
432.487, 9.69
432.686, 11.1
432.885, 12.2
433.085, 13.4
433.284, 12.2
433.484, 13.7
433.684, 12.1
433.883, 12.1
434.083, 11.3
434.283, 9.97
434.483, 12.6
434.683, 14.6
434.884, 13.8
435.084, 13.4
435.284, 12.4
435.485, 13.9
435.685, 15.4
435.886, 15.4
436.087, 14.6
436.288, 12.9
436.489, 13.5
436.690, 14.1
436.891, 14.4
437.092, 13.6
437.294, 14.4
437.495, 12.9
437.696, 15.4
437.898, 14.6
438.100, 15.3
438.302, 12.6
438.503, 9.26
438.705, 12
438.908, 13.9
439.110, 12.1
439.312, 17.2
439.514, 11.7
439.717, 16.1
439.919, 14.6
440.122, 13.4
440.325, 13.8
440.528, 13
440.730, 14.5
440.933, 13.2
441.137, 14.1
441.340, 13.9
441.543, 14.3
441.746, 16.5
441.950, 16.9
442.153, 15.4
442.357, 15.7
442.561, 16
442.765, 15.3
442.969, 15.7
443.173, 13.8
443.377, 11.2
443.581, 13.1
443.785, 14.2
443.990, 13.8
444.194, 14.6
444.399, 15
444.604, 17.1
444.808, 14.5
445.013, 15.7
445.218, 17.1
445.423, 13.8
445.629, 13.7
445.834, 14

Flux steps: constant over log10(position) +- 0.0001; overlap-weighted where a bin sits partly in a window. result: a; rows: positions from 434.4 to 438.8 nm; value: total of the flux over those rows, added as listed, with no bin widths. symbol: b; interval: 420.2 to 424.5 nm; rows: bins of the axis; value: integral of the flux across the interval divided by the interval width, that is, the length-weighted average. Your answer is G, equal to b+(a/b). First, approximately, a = 301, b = 12.8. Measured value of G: 36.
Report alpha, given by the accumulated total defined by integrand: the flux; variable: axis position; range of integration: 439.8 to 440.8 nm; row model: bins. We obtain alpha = 13.9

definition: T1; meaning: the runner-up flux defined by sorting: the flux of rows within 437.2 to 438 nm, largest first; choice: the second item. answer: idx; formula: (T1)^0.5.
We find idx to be 3.8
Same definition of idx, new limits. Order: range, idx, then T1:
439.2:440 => 4.0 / 16.1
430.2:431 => 3.2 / 10.3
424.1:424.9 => 3.8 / 14.6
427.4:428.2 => 3.7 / 13.7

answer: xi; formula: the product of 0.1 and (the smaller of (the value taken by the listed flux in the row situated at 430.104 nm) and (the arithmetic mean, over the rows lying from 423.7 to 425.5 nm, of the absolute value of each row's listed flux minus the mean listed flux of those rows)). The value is 0.075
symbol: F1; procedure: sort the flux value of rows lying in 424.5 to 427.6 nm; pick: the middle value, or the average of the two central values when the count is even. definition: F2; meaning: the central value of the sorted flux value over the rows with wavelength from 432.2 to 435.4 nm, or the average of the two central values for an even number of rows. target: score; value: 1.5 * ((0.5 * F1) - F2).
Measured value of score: -8.7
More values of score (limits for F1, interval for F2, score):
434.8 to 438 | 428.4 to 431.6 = -6.7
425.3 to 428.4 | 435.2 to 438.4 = -11.5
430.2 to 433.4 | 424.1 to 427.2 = -11.1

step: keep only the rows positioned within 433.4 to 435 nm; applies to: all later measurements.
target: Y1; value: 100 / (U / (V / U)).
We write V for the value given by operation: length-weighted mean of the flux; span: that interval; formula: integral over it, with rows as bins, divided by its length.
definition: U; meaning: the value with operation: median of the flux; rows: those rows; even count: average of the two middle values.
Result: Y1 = 8.2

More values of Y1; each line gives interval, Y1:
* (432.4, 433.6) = 8.1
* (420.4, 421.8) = 7.8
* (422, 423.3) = 7.7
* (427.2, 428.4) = 7.3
